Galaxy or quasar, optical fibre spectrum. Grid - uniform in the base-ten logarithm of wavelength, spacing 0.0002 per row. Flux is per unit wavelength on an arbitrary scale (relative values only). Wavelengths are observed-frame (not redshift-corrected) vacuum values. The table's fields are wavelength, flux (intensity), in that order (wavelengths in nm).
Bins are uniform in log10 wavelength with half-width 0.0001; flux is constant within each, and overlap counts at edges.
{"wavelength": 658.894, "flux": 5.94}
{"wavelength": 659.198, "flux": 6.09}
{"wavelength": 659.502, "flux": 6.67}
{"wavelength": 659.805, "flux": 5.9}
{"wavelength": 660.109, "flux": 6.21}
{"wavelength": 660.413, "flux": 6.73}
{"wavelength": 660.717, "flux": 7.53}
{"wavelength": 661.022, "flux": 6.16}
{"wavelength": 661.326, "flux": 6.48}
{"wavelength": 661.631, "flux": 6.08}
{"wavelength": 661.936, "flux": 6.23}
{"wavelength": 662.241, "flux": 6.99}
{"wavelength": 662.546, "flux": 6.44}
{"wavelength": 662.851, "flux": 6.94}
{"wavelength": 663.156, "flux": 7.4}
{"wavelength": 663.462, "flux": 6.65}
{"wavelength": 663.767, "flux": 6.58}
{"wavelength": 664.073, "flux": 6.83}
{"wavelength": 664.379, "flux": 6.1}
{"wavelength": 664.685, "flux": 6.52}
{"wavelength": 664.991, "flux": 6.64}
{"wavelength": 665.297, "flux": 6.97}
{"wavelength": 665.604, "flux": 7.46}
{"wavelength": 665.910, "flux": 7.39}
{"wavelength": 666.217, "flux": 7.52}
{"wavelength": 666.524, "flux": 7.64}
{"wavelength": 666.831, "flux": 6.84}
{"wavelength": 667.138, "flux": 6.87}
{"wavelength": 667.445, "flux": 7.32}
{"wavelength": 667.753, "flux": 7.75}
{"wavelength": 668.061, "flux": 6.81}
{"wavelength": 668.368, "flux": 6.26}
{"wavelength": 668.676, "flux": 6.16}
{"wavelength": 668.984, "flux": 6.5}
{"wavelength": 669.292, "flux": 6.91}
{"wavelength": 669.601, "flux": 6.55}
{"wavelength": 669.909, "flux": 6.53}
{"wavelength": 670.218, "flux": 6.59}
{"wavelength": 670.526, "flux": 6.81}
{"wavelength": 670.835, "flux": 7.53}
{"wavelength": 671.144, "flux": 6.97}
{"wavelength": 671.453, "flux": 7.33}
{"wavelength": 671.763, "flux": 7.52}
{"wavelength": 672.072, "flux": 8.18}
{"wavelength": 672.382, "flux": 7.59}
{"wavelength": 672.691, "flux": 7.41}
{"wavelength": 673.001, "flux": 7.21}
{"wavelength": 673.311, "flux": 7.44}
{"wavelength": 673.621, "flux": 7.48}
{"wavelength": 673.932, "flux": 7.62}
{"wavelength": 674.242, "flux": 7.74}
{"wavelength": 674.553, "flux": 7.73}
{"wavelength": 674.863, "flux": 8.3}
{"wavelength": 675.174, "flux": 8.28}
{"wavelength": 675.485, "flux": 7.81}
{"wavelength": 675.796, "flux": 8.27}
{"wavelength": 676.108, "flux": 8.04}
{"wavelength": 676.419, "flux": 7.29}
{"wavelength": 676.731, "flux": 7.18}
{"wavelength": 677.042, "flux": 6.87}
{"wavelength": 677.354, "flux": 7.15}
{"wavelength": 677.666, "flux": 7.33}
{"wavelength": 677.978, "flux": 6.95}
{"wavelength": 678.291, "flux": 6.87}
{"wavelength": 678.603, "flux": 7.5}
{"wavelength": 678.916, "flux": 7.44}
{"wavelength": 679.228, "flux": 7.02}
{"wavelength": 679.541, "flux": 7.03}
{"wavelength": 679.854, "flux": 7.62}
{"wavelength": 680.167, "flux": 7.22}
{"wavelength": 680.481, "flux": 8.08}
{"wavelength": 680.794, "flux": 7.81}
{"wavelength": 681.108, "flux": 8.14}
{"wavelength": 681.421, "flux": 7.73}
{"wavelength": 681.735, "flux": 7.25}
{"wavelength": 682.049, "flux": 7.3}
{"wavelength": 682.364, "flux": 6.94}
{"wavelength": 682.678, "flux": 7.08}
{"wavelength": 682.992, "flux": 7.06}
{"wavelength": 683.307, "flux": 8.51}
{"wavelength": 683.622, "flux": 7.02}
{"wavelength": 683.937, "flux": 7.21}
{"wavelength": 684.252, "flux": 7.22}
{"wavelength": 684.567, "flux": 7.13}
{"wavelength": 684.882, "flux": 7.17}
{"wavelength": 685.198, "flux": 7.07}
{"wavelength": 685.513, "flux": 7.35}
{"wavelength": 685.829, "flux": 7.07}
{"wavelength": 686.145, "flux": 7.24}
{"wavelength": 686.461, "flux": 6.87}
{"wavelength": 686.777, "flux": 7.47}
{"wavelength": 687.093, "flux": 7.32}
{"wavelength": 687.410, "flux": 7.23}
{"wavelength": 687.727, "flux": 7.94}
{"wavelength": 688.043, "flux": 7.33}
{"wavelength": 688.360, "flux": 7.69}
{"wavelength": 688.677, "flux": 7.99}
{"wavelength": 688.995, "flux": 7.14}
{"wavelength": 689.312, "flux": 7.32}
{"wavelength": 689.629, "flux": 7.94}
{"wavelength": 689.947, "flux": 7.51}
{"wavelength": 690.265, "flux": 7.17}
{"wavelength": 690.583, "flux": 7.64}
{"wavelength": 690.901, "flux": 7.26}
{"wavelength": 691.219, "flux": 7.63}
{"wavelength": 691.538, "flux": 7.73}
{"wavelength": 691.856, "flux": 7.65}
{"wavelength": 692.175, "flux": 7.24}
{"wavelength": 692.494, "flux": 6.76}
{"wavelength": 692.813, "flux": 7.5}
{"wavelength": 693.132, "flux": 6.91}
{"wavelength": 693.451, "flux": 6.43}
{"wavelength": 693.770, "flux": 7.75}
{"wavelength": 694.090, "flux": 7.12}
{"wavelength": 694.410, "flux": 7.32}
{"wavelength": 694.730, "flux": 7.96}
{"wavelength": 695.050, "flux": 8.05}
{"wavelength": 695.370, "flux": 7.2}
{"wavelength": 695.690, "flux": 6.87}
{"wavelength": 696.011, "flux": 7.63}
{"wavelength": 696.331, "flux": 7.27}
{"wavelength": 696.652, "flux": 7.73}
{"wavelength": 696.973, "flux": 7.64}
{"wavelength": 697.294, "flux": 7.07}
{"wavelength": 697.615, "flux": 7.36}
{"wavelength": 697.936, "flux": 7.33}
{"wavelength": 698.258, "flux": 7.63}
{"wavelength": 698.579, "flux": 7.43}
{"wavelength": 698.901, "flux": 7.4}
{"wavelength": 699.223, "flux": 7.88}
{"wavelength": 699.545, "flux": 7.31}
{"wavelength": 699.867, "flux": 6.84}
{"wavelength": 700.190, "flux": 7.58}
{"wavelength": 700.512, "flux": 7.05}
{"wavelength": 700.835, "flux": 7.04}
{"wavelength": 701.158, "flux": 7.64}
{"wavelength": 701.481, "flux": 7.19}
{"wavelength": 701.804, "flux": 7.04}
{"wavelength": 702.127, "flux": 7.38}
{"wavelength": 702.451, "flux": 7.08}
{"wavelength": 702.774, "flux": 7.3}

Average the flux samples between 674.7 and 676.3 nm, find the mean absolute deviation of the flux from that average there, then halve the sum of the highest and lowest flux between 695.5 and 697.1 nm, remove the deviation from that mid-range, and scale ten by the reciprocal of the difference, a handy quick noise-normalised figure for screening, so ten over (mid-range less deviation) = 1.40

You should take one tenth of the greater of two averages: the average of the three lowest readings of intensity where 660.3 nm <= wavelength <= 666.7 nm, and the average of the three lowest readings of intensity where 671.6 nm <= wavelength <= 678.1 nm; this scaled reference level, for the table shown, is 0.699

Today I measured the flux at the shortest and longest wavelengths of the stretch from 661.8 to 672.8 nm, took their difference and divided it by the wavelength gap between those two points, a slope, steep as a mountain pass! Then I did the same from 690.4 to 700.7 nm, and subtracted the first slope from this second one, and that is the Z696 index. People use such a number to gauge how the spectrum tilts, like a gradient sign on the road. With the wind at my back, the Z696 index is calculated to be -0.17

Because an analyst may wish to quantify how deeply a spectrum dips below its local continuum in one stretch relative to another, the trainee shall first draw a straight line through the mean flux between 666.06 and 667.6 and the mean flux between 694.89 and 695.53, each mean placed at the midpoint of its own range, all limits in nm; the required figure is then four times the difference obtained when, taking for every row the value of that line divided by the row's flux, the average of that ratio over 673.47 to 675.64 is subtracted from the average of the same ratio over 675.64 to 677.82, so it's 0.23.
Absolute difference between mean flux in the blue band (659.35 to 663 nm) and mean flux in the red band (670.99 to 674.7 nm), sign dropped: 0.99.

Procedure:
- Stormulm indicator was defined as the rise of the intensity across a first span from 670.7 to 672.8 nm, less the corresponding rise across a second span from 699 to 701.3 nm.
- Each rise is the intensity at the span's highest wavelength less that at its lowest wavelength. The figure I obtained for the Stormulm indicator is 0.1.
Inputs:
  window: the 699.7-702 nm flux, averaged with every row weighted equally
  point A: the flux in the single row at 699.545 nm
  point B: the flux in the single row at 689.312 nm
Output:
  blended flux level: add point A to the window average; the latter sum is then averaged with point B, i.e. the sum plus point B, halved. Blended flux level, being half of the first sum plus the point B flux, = 10.9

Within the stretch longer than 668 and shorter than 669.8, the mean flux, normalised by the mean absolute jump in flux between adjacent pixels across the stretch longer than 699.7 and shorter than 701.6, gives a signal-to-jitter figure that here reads 14.0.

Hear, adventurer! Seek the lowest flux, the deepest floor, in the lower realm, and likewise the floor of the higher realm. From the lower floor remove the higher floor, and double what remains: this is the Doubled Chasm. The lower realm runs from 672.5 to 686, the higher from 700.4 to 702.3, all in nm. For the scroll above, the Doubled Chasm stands -0.3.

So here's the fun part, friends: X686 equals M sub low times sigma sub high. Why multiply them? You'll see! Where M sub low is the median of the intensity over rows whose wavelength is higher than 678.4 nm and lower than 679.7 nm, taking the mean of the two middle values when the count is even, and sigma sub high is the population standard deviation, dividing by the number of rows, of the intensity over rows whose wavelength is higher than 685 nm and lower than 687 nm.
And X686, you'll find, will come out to 1.4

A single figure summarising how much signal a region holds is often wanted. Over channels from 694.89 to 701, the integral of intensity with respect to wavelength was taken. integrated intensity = 45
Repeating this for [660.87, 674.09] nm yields 92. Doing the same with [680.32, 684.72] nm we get 33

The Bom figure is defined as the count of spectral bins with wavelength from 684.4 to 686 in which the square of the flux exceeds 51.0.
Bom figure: 2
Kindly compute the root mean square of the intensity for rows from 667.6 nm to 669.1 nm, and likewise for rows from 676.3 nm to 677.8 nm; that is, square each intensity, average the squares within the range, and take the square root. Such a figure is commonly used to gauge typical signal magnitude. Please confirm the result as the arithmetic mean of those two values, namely 6.94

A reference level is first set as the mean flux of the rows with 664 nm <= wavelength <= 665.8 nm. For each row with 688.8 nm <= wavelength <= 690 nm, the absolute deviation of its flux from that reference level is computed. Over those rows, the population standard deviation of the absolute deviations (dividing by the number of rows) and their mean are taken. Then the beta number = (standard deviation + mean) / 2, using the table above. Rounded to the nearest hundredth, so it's 0.51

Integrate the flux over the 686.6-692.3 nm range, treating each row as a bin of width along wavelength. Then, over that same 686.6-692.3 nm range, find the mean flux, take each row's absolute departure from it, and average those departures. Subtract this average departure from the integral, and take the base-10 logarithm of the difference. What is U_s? 1.63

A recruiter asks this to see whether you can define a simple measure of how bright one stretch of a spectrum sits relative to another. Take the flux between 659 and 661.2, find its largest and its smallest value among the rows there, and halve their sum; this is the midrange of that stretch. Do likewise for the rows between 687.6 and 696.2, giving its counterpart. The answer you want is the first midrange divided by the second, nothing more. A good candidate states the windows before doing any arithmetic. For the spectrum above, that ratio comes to 0.93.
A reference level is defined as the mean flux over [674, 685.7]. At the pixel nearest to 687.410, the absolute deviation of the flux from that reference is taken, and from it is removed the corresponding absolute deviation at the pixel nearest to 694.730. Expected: -0.29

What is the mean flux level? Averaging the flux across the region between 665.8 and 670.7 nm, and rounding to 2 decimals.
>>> 6.90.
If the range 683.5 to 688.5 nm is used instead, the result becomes 7.27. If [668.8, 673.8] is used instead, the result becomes 7.16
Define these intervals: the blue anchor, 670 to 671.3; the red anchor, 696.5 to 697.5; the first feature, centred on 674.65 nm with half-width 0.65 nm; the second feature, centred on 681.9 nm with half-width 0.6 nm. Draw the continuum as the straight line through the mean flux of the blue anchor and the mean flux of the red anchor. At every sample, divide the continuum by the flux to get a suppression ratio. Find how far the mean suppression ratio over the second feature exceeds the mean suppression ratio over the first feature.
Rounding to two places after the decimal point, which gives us 0.10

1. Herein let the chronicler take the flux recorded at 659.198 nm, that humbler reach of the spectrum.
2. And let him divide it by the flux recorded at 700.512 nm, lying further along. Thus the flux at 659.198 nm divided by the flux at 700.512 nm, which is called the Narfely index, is 0.86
